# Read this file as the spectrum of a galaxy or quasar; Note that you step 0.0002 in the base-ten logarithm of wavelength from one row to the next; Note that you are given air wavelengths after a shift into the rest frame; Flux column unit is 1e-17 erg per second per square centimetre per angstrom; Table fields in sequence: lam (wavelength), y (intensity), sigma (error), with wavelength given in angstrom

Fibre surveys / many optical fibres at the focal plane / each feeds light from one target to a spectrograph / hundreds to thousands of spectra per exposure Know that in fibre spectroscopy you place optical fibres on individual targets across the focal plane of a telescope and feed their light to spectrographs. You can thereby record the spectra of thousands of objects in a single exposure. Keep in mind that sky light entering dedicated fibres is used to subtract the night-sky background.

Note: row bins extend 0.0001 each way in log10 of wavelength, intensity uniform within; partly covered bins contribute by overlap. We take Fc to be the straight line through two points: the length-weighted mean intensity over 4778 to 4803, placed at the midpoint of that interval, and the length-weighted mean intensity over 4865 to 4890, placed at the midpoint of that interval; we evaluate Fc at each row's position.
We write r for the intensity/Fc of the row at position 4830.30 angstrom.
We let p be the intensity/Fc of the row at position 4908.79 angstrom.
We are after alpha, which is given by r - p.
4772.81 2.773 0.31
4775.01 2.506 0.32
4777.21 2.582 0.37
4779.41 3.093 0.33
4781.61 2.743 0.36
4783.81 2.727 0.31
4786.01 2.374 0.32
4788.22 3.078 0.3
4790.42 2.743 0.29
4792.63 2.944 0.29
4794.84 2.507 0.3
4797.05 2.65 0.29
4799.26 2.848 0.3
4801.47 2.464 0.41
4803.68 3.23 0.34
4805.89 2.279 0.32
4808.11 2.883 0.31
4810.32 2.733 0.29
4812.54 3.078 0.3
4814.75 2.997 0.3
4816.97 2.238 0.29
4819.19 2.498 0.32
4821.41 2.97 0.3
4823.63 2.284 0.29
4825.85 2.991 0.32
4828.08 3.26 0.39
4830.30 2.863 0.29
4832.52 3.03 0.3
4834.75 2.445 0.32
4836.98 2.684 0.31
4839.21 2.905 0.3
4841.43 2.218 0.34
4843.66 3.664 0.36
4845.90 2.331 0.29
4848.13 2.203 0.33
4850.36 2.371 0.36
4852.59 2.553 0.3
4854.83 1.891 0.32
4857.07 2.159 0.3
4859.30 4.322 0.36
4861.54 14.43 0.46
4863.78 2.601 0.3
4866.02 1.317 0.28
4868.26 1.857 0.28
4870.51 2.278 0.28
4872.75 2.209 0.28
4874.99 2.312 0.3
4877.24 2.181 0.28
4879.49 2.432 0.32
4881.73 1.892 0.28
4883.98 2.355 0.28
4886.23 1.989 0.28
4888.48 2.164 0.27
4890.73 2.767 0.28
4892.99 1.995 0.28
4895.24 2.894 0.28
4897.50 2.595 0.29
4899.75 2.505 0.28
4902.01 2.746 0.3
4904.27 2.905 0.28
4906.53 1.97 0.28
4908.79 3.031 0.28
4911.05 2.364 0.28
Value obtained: -0.5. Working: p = 1.6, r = 1.2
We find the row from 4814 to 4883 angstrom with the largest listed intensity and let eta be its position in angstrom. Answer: 4861.54 angstrom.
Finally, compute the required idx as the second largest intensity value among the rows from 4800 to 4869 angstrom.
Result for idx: 4.322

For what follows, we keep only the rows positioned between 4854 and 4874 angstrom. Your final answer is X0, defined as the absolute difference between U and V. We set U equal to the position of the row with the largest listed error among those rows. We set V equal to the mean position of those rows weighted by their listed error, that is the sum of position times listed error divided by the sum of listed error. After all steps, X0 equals 1.8 angstrom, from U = 4861.54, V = 4863.3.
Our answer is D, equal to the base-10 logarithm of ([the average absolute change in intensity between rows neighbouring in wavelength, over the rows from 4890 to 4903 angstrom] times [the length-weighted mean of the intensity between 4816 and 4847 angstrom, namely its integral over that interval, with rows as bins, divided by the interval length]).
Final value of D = 0.1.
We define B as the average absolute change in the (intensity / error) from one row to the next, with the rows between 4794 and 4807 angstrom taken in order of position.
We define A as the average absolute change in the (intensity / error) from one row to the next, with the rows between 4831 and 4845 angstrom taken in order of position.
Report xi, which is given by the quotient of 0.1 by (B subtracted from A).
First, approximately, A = 2.3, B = 2.10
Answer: 0.60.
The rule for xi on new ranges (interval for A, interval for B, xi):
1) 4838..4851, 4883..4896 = 1.42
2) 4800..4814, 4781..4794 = 0.24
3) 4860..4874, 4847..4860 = 0.03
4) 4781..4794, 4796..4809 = -0.10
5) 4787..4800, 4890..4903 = -0.16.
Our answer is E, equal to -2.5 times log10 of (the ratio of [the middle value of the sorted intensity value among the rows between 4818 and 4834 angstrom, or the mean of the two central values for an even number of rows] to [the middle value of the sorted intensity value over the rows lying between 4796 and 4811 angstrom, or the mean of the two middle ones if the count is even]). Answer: -0.09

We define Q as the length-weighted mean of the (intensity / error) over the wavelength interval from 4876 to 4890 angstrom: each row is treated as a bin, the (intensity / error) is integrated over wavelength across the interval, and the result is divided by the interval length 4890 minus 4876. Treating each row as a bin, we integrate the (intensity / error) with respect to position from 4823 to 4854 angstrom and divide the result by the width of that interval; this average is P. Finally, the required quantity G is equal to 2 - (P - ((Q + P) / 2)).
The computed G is 1.63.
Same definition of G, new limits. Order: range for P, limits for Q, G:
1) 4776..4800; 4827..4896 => 2.01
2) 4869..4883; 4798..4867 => 2.78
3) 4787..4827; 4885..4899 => 1.82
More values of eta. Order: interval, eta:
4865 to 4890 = 4879.49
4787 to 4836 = 4828.08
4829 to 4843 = 4832.52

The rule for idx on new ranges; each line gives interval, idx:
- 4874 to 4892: 2.432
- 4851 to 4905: 4.322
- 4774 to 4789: 3.078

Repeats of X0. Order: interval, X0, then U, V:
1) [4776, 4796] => 8.4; 4777.21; 4785.6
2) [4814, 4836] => 3.2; 4828.08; 4824.9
